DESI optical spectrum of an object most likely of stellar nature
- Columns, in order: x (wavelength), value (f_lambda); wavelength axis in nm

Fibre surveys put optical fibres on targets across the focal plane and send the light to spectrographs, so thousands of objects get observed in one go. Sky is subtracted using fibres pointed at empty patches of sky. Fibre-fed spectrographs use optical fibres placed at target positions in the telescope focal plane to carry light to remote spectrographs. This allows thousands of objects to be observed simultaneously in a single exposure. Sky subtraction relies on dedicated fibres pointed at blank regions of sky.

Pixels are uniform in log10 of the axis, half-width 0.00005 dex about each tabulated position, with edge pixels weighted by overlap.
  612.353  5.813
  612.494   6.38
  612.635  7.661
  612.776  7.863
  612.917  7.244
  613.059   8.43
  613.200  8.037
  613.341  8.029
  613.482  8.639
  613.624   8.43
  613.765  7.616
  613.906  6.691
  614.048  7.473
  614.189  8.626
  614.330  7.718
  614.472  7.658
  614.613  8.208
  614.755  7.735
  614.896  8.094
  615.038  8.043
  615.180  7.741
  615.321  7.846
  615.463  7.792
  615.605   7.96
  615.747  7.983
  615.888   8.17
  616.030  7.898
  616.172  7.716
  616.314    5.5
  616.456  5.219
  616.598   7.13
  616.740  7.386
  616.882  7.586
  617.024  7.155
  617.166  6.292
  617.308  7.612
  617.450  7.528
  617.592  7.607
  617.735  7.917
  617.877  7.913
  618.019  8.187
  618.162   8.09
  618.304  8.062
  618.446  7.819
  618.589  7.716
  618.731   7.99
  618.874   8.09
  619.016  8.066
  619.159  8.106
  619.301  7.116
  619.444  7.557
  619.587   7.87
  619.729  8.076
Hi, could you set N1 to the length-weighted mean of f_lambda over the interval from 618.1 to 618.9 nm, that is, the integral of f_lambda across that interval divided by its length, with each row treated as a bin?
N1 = 8.0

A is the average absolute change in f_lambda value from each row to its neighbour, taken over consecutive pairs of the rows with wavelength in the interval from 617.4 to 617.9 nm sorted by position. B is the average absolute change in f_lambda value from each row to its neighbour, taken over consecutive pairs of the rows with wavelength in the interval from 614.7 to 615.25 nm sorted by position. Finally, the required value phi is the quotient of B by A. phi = 1.8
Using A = 0.13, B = 0.2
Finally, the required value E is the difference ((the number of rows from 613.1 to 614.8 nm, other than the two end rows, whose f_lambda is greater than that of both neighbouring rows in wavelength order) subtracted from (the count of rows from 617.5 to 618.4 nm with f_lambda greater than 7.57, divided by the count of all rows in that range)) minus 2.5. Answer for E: -4.5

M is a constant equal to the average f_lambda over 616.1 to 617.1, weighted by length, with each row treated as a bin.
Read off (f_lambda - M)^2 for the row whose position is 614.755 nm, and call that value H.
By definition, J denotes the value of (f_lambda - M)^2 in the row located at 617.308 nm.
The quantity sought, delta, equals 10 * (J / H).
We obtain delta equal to 8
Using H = 0.9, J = 0.6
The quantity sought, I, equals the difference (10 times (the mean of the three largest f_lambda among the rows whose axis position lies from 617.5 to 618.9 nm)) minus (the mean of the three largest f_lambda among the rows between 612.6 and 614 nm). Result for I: 73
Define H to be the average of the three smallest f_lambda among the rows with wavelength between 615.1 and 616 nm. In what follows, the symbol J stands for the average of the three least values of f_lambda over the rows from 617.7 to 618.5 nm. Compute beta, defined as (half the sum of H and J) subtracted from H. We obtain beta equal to 0.0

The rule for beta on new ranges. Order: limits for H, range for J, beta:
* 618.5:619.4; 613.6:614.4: 0.2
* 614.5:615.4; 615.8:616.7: 0.9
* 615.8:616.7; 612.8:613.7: -0.9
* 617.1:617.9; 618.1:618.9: -0.3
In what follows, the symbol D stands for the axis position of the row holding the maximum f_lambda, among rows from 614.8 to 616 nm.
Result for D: 615.888 nm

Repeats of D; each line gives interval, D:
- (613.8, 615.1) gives 614.189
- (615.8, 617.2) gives 615.888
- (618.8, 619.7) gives 619.159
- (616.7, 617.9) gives 617.735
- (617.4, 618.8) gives 618.019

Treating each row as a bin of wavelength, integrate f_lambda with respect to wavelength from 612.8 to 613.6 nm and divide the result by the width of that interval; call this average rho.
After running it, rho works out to 8.08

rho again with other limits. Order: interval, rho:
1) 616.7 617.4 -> 7.21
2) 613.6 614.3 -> 7.73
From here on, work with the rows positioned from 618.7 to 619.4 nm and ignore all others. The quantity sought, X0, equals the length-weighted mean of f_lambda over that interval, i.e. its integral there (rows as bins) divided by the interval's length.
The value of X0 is 7.85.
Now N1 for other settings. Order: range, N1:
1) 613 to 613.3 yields 8.2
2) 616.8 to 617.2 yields 7.1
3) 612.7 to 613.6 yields 8.1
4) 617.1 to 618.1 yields 7.6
